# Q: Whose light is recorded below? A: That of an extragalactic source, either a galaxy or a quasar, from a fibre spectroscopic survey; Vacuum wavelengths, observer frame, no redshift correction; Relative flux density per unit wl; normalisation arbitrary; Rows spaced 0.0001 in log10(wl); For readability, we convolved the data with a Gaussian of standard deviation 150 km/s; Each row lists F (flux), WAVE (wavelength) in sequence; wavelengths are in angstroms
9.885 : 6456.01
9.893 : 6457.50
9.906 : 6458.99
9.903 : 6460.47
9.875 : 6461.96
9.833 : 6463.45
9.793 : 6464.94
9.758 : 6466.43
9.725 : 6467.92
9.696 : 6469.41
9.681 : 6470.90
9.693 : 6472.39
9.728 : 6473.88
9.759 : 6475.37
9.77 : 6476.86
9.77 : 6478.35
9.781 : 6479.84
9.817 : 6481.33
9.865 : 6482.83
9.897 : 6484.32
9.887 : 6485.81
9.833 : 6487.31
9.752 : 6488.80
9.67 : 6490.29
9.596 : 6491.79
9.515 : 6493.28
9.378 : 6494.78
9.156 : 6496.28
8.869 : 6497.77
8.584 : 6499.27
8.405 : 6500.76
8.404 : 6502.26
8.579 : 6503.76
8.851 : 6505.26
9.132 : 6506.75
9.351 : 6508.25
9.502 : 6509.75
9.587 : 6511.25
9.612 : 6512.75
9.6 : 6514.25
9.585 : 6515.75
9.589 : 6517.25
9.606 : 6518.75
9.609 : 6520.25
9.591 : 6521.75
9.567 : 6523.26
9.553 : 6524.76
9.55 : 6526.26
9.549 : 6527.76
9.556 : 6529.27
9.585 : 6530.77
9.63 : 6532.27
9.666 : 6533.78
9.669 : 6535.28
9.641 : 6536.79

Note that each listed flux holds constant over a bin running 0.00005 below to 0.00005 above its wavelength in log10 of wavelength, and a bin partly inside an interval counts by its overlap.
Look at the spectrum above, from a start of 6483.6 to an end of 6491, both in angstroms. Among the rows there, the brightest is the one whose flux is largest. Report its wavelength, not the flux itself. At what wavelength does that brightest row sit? 6484.32 angstroms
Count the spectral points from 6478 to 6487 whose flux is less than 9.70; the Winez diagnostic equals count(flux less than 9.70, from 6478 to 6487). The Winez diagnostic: 0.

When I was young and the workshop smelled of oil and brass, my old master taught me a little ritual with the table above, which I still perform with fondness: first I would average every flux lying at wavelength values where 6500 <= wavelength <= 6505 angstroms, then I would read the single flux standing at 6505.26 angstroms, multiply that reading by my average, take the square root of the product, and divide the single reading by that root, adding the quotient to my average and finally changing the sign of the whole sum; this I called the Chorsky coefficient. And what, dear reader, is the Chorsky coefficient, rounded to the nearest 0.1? -9.5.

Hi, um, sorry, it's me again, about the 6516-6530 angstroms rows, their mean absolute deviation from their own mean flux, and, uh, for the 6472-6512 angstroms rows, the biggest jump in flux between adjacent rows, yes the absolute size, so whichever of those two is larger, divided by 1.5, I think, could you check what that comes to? 0.19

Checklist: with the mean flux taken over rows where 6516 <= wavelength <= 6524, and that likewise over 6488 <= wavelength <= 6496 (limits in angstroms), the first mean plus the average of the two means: 19.2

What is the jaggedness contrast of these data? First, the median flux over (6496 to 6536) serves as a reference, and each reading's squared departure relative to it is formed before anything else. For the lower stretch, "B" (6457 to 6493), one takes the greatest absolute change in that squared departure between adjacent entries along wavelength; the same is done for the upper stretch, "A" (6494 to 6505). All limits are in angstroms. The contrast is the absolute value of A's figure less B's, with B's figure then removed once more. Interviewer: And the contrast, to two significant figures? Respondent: 0.40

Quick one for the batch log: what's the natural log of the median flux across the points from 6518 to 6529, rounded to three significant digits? 2.26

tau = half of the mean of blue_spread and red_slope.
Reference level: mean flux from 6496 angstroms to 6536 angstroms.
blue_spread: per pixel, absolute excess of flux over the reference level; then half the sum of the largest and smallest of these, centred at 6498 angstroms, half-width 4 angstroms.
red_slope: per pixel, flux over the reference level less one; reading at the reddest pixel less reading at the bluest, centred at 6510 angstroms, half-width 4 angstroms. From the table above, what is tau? 0.134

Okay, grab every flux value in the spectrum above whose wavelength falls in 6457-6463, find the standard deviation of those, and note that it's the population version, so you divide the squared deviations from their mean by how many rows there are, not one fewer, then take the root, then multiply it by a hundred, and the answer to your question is 1.2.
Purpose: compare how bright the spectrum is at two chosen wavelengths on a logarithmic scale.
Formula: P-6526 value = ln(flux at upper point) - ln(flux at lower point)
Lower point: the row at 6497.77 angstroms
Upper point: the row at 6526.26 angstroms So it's 0.074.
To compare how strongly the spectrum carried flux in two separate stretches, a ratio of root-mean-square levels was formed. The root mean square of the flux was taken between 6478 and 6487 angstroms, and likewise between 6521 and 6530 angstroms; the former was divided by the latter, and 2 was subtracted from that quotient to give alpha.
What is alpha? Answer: -0.97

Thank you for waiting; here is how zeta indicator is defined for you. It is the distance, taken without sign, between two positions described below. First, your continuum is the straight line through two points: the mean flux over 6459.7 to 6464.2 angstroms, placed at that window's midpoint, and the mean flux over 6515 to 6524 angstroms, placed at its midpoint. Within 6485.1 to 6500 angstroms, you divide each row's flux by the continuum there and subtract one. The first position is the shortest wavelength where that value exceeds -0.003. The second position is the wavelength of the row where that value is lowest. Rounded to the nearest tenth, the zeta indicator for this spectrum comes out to 13.5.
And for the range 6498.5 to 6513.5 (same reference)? 12.0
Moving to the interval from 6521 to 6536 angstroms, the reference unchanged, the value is 3.0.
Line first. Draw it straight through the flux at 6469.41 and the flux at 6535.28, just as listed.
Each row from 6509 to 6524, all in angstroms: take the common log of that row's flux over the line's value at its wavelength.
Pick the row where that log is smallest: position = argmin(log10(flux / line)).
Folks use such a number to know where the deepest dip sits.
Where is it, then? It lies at 6509.75 angstroms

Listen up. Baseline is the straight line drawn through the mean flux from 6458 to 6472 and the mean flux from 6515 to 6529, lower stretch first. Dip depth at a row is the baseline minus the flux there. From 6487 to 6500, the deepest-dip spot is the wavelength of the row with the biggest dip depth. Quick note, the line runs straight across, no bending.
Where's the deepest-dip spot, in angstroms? 6499.27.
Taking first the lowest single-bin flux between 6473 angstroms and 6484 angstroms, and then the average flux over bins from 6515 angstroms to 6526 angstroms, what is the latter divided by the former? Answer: 0.99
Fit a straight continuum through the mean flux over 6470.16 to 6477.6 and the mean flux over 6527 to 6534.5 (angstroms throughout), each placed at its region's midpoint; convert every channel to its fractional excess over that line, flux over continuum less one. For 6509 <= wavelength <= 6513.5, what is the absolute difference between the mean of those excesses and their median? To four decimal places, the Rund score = 0.0021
